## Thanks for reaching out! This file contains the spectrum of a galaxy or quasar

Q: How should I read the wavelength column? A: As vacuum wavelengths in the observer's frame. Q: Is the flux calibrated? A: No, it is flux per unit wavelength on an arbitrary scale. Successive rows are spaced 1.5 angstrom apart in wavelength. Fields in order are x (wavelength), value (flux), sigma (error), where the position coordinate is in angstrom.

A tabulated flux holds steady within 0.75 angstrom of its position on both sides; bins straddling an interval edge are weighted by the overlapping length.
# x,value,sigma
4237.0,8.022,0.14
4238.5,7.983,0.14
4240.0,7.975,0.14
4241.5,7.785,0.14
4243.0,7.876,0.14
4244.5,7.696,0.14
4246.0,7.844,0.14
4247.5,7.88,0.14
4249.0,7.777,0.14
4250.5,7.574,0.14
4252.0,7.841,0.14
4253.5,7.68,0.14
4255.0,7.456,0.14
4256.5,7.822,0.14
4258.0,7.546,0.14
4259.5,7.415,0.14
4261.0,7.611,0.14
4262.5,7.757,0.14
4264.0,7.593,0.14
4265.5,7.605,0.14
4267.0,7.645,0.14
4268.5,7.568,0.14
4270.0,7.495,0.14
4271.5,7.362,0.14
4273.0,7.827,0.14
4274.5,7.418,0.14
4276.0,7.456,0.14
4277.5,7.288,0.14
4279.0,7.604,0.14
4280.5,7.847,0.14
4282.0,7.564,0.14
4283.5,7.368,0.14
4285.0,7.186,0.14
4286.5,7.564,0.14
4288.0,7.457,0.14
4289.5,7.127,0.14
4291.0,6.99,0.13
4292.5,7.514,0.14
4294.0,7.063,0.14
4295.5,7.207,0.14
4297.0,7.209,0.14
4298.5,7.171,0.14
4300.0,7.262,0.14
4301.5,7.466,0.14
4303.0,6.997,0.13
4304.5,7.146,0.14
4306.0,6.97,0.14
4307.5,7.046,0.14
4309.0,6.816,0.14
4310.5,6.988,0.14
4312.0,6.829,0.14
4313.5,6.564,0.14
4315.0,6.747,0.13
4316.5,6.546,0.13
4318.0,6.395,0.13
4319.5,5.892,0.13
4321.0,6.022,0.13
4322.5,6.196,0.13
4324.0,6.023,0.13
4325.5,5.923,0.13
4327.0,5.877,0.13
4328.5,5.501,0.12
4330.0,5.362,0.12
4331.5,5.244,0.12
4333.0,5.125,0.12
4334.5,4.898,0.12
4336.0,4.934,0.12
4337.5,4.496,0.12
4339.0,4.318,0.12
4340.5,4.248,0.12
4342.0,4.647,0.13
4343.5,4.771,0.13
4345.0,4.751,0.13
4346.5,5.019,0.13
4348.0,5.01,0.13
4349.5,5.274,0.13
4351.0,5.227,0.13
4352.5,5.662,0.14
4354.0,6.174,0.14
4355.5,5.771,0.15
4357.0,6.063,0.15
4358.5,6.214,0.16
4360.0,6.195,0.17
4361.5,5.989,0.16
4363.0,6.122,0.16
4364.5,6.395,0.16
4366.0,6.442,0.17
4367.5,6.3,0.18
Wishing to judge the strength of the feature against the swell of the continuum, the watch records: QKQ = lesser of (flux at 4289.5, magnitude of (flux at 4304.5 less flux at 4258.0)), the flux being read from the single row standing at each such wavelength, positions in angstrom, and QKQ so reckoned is 0.4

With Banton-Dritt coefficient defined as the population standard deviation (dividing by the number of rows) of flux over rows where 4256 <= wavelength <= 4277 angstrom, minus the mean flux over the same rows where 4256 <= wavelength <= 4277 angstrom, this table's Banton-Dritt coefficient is -7.4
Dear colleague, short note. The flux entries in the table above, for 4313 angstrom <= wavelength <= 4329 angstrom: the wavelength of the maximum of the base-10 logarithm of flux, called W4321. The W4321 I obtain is 4315.0 angstrom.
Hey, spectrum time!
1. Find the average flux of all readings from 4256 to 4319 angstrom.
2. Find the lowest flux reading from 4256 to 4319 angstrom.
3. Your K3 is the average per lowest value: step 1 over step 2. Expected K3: 1.14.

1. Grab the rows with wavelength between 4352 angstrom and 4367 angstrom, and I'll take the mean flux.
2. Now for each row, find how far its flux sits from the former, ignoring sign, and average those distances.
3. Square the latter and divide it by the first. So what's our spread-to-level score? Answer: 0.0056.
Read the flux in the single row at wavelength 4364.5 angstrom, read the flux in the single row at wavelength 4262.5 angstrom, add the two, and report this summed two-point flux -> 14.2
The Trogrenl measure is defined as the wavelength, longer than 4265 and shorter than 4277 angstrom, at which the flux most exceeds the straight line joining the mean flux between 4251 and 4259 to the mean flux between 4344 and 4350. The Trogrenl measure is 4273.0 angstrom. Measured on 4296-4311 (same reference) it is 4301.5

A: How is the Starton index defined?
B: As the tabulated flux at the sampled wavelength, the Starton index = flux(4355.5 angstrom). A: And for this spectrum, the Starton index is 5.771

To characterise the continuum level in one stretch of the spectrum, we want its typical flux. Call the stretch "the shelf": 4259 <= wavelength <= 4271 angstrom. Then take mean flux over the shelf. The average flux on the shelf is 7.59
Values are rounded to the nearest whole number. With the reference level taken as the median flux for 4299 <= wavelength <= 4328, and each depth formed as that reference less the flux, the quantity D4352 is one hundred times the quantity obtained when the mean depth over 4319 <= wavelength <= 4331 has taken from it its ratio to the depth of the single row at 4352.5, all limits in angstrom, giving 7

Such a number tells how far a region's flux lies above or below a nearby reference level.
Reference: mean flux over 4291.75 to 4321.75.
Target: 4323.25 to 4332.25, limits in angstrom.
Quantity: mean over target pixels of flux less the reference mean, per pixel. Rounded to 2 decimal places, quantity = -1.24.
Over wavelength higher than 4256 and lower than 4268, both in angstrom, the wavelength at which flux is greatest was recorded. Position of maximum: 4256.5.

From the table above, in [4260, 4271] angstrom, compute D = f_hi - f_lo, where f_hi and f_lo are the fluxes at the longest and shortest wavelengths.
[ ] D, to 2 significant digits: -0.12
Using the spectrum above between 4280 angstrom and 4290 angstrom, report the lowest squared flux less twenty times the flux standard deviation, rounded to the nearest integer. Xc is 46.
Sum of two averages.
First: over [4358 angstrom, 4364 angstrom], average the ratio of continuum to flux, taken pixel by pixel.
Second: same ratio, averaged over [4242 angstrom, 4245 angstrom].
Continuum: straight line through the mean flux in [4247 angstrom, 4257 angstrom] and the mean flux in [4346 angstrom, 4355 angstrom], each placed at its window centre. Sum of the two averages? 1.86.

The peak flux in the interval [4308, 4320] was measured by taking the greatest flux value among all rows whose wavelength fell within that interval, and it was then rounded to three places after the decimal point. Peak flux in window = 6.988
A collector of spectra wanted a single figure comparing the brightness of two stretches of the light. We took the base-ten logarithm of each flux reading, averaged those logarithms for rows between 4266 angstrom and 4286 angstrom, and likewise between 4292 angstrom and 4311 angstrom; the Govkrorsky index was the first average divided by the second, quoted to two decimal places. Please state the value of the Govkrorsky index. 1.03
